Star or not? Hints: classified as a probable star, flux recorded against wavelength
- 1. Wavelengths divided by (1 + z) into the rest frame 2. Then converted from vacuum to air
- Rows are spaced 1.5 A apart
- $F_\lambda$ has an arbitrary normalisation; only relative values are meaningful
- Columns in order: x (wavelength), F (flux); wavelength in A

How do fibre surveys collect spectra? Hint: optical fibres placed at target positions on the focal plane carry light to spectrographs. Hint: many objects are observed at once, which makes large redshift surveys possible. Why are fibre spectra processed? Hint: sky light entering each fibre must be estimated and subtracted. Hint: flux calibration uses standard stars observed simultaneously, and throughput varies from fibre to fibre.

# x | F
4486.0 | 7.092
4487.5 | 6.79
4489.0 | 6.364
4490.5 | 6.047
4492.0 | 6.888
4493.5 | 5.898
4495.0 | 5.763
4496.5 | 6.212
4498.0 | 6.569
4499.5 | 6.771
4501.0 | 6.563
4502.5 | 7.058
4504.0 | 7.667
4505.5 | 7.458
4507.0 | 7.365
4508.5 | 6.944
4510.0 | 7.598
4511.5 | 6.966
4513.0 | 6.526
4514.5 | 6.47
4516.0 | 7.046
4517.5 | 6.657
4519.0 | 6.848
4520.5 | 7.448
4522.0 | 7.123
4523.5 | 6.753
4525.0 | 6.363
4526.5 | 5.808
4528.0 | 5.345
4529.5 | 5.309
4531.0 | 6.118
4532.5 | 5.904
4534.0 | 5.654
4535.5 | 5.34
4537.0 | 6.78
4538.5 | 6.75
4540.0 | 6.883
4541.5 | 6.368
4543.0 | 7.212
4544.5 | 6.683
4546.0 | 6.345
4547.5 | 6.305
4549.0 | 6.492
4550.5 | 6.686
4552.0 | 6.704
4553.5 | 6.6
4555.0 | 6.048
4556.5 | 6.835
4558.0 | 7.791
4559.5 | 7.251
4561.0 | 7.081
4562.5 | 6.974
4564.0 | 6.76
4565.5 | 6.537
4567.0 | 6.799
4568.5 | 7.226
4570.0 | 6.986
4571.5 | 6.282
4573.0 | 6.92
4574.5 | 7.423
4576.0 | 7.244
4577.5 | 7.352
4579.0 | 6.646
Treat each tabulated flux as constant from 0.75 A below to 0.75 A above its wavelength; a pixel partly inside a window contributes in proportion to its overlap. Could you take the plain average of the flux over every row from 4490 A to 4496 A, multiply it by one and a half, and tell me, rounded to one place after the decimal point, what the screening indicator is 9.2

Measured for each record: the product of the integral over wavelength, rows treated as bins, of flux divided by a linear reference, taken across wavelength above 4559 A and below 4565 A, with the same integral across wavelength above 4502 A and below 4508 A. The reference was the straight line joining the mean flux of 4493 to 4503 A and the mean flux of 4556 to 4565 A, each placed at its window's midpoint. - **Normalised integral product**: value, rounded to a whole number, 40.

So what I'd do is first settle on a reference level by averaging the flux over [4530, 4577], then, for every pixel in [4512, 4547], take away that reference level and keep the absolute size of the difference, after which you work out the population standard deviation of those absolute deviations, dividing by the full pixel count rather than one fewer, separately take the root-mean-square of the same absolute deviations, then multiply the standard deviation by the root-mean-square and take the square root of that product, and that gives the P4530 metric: 0.53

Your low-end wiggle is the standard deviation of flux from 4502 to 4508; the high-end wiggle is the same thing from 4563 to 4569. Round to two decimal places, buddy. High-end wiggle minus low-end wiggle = 0.03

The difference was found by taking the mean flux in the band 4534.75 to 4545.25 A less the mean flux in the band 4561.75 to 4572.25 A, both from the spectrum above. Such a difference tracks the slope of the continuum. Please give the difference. -0.22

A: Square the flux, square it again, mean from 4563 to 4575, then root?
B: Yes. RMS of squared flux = 47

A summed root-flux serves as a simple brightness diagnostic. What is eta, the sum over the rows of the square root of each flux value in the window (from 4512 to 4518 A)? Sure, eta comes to 10.3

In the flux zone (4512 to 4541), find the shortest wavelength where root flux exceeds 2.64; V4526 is 4516.0 A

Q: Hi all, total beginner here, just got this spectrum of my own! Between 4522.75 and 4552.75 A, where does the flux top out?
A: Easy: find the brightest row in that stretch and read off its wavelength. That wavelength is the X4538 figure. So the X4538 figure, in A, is 4543.0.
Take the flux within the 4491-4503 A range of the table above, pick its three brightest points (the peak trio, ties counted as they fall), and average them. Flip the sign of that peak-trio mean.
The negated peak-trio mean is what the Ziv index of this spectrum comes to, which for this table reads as -6.9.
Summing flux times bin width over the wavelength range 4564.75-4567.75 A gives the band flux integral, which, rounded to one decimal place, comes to 20.0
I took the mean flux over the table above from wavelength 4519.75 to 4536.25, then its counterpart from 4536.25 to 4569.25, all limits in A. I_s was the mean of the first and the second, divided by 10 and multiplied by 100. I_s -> 64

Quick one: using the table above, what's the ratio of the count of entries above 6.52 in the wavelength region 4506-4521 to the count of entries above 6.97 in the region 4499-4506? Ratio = 3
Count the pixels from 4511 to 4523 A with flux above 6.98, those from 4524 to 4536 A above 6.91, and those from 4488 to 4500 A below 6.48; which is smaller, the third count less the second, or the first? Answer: 3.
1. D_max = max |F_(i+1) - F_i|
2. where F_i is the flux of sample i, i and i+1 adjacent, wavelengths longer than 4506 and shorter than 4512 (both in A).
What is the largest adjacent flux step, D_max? 0.65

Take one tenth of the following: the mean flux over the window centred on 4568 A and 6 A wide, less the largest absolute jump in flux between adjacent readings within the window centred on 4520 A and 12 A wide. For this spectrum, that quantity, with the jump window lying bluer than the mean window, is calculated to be 0.63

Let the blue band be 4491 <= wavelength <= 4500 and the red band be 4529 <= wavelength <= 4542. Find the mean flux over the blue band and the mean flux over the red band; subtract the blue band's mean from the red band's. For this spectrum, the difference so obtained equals -0.2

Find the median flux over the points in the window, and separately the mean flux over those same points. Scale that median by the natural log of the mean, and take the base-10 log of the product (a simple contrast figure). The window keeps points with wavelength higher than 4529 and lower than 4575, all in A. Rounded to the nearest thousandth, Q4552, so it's 1.103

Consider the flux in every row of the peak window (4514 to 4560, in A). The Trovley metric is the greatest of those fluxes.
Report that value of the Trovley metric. 7.791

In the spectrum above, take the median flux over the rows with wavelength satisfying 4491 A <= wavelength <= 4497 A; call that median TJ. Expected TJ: 6.1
